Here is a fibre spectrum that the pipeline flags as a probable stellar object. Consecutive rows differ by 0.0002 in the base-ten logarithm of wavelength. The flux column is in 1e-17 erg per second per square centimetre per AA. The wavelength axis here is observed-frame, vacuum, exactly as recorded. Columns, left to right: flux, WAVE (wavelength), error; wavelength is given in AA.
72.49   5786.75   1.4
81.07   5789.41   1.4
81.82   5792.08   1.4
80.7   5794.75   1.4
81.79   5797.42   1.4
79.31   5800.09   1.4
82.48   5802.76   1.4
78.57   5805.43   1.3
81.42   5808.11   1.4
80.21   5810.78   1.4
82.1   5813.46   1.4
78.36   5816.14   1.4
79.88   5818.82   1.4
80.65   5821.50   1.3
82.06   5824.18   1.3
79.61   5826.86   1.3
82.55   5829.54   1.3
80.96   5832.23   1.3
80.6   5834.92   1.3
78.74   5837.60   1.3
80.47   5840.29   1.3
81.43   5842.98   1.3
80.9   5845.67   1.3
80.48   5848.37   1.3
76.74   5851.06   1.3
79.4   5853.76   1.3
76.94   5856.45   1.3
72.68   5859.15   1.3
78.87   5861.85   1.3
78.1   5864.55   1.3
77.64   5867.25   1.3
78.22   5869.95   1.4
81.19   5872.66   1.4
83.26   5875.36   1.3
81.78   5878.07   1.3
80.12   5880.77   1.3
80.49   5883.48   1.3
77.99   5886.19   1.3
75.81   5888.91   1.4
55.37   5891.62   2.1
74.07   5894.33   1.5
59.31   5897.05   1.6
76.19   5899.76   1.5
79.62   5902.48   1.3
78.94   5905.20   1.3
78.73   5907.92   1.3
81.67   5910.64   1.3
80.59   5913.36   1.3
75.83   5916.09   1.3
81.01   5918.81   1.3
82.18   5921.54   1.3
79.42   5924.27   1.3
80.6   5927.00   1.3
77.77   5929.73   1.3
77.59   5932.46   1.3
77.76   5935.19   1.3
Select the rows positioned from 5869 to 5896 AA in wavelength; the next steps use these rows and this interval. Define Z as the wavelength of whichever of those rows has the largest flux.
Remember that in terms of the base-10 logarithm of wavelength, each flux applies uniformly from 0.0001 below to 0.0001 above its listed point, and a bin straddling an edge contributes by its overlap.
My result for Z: 5875.36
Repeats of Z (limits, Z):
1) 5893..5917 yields 5910.64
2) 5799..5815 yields 5802.76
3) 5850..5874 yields 5872.66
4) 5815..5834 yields 5829.54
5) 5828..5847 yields 5829.54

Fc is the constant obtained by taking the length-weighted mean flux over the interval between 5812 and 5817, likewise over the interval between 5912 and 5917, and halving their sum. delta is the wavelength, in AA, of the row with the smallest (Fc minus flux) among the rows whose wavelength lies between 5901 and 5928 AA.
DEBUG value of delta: 5921.54 AA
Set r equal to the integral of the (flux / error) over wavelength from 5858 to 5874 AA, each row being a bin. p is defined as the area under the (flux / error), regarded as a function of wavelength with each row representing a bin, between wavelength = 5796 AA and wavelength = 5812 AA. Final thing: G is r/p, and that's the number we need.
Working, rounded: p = 933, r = 934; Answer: 1.00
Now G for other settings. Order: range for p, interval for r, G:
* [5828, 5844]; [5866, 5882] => 0.97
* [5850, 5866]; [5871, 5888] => 1.09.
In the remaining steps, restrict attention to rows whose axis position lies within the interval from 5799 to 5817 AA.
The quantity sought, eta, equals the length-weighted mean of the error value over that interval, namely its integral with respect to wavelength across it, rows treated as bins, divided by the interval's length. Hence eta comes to 1.39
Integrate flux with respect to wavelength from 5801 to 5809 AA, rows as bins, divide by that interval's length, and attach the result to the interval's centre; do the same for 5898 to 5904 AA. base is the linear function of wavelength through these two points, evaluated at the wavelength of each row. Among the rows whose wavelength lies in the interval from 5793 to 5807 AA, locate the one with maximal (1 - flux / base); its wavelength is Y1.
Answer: 5805.43 AA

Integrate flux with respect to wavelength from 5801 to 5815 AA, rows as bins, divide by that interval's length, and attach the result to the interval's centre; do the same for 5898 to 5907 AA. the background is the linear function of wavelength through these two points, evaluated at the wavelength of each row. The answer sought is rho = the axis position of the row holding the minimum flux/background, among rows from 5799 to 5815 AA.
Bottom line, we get 5805.43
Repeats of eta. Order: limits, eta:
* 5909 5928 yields 1.30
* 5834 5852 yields 1.30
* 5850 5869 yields 1.30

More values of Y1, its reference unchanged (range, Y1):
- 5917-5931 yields 5929.73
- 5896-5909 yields 5897.05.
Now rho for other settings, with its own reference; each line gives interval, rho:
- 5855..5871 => 5859.15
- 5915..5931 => 5916.09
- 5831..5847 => 5837.60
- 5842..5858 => 5851.06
